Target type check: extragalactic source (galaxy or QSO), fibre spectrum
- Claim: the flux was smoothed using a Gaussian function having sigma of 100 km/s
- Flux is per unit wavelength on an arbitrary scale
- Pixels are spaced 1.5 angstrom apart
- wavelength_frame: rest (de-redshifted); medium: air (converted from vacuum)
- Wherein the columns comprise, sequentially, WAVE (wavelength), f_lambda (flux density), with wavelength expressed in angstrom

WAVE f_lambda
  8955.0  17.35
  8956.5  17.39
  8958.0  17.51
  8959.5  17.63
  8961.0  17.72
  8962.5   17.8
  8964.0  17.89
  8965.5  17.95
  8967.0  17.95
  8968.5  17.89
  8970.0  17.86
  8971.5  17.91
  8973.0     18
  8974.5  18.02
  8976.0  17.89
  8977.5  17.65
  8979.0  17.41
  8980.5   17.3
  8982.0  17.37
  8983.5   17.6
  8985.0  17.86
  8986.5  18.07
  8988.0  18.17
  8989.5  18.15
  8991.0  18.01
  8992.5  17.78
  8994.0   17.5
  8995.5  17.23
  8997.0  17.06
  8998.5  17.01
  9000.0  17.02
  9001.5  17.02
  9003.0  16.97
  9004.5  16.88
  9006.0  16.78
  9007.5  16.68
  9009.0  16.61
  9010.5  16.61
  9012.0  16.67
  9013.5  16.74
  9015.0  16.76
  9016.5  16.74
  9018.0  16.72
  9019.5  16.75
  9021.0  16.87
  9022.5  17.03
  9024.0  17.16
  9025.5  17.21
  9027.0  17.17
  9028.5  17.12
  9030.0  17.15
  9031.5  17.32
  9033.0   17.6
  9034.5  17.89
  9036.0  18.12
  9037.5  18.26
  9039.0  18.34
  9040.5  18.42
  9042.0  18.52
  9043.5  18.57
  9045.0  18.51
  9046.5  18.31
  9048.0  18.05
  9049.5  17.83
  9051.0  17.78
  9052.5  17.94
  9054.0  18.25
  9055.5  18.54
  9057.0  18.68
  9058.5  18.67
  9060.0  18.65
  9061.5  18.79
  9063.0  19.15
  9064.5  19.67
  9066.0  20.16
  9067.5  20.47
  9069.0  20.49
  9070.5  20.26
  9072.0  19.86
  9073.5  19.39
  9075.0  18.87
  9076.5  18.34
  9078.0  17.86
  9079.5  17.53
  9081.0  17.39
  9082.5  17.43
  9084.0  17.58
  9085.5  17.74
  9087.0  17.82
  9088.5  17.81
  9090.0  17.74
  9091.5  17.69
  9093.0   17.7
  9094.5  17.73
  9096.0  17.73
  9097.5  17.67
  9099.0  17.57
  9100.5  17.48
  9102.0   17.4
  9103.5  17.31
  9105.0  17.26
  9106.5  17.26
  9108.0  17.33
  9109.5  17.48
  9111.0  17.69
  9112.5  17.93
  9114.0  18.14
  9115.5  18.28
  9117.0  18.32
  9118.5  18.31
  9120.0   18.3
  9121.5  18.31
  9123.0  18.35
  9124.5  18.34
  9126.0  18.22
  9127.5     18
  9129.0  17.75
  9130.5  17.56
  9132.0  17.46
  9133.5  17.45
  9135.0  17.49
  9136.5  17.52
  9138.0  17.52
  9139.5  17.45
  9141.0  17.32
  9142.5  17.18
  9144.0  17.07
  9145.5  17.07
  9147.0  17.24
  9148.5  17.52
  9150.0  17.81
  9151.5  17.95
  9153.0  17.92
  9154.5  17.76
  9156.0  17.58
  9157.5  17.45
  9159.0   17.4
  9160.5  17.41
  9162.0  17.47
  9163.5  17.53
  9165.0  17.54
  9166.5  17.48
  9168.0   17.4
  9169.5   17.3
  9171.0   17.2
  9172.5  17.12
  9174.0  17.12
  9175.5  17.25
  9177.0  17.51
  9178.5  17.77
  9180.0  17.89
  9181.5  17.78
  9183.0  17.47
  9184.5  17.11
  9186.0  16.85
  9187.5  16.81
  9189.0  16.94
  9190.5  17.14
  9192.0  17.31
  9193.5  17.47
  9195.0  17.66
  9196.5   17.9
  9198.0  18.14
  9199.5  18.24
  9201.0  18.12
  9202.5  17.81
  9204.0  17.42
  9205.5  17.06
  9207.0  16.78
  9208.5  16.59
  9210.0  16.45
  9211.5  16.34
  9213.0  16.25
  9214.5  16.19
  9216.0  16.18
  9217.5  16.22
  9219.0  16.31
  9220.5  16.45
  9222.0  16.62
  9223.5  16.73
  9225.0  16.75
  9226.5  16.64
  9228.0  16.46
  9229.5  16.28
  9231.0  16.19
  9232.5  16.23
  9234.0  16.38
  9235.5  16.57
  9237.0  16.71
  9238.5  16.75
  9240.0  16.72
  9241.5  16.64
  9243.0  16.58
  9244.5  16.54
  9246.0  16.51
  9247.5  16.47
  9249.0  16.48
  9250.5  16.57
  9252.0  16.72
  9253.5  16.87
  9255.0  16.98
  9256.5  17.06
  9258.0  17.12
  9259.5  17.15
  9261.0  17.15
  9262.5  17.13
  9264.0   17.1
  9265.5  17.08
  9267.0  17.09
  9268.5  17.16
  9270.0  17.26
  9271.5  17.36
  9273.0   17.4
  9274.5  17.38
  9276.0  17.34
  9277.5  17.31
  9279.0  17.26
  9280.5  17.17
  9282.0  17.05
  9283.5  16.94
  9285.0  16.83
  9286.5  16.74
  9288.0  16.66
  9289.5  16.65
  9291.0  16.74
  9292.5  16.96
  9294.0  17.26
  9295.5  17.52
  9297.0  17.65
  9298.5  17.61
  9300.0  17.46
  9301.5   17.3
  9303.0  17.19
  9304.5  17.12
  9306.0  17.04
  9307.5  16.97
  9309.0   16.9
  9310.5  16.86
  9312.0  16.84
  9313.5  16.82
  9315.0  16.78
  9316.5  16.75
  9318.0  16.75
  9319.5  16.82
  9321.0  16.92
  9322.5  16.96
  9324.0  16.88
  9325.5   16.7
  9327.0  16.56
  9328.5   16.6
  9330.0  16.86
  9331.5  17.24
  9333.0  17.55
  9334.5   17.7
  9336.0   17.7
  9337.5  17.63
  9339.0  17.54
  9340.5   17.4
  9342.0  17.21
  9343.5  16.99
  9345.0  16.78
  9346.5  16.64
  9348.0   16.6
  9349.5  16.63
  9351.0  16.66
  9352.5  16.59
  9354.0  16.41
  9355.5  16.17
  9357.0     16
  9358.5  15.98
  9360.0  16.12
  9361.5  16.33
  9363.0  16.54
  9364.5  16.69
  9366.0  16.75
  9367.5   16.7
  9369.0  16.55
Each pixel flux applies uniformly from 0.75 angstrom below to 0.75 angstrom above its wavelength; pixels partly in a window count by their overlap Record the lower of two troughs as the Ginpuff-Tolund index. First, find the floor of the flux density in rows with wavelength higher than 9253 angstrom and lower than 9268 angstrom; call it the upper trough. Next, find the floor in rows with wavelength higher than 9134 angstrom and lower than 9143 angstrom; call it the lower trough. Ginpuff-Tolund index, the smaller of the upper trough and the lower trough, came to 16.9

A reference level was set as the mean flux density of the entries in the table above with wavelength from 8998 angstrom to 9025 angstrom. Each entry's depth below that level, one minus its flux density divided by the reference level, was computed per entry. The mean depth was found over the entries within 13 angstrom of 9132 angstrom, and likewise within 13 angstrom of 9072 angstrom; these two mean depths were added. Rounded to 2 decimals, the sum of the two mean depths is -0.18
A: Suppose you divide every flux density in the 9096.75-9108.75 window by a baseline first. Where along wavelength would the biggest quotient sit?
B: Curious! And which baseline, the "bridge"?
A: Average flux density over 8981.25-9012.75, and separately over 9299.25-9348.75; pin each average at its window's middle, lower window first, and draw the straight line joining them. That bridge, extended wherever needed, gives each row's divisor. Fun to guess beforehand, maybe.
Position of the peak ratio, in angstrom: 9097.5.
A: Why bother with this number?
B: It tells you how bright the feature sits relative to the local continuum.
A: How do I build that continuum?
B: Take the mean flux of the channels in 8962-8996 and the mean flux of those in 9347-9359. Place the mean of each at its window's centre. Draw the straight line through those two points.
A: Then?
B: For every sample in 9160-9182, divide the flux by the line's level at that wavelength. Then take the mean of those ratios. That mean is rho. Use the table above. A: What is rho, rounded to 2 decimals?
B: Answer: 1.02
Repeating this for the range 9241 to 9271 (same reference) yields 1.01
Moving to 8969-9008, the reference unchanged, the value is 0.99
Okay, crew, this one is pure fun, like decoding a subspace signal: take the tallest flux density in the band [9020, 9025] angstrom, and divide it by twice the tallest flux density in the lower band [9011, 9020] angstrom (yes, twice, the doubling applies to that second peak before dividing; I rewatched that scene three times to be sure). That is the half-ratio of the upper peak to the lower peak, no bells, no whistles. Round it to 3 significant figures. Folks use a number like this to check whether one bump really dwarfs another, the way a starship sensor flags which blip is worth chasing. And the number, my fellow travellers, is 0.512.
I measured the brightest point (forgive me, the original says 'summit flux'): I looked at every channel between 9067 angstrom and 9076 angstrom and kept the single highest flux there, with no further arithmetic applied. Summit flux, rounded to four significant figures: 20.49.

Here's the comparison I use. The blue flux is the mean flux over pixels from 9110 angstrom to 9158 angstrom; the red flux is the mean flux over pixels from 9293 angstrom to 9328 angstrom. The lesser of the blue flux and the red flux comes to 17.0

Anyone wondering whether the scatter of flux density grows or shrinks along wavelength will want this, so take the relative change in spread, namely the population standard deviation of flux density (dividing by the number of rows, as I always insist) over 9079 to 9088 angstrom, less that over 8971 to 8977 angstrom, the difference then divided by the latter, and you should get 1.8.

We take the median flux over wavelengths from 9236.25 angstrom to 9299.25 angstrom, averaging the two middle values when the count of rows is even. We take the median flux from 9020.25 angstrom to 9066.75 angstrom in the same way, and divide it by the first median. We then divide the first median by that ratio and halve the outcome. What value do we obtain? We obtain 7.97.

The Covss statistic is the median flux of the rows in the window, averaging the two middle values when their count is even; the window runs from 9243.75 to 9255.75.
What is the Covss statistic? 16.6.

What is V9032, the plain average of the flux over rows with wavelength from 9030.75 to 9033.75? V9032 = 17.5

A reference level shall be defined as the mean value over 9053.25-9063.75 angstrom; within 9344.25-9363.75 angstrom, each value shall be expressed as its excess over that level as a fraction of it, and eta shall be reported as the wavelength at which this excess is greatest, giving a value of 9345.0 angstrom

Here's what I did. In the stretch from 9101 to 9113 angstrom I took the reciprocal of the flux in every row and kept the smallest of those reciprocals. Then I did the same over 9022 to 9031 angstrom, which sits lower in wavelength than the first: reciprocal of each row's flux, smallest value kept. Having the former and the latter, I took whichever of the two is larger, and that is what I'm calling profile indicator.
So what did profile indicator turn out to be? 0.0581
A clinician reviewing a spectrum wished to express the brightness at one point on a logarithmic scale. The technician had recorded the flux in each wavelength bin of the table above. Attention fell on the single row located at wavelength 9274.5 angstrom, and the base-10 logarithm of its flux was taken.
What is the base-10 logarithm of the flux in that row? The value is 1.240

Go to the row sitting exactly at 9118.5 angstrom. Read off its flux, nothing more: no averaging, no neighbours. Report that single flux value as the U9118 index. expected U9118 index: 18.31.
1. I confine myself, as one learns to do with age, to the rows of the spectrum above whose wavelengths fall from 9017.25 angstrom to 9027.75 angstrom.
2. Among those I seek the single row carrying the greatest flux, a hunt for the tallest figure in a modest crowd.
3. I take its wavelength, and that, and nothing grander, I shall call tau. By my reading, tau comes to 9025.5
